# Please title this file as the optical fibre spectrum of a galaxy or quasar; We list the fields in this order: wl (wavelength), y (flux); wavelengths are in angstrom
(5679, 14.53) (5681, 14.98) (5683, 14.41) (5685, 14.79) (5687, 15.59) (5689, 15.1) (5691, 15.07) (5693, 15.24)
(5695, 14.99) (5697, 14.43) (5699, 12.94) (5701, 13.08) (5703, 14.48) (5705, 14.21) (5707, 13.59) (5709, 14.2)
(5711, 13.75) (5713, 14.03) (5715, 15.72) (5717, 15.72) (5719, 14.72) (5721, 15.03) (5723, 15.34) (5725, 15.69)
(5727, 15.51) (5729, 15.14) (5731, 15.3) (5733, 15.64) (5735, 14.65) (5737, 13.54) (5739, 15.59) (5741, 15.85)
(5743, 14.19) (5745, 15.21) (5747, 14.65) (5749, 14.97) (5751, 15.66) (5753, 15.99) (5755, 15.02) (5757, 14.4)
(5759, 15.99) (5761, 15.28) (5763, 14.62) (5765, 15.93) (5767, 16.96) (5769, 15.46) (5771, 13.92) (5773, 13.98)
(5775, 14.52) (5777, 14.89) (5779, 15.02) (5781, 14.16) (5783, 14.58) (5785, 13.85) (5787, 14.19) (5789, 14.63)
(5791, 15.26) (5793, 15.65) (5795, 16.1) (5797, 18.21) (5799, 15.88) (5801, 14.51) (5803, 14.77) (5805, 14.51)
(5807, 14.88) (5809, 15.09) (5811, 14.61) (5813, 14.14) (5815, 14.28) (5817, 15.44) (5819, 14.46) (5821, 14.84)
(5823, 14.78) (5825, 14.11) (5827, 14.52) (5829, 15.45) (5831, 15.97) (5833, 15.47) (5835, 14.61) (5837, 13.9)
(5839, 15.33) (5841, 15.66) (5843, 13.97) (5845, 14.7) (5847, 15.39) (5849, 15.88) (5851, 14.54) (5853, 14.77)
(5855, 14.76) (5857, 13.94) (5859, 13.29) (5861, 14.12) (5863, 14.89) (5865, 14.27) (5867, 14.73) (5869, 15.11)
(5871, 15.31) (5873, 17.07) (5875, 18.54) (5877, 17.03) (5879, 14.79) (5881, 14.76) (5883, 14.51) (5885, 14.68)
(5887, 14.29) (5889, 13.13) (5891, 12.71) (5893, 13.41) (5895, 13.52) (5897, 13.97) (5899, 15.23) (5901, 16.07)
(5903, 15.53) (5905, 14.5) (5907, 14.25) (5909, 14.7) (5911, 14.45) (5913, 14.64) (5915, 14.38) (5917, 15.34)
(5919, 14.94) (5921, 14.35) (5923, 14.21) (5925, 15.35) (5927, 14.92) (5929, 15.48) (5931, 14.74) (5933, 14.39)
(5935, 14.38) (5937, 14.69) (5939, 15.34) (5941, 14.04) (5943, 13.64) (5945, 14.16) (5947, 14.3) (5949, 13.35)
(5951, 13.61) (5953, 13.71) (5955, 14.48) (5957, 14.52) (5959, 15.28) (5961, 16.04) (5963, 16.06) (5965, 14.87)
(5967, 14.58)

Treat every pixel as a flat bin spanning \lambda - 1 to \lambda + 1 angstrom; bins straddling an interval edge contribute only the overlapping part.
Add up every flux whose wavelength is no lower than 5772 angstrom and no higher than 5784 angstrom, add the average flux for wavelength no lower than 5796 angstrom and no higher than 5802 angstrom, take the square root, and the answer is 10.2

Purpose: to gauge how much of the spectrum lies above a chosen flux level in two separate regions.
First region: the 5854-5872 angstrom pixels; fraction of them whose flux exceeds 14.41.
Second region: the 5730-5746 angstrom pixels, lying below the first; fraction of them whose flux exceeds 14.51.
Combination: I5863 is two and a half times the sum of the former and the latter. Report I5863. 3.3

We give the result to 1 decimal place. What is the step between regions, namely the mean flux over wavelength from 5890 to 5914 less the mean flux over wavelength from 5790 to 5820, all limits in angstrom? -0.8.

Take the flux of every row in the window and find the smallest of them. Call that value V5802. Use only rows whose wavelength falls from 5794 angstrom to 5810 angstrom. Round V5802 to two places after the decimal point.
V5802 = 14.51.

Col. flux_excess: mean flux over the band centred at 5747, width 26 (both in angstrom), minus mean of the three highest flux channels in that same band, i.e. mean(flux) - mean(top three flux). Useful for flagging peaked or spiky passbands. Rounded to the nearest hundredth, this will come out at -0.89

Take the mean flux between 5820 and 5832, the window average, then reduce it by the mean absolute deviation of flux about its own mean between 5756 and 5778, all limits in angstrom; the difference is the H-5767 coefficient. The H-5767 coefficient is 14.18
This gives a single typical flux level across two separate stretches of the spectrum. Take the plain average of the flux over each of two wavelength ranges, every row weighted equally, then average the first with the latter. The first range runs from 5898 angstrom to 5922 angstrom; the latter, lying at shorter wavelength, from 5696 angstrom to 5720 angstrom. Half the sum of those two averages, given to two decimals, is 14.55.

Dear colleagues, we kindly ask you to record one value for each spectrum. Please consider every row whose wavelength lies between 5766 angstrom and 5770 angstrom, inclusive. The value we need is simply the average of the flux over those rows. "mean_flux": 16.2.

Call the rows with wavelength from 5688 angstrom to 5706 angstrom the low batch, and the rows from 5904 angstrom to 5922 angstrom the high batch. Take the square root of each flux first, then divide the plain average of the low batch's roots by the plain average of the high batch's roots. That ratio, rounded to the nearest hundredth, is 0.99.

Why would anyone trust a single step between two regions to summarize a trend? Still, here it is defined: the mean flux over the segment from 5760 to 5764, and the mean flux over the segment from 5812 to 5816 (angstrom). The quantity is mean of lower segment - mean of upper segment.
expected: 0.74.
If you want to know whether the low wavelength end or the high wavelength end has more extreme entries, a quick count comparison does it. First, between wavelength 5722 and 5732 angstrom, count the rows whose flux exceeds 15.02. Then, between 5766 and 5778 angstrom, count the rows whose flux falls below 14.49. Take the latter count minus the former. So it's -3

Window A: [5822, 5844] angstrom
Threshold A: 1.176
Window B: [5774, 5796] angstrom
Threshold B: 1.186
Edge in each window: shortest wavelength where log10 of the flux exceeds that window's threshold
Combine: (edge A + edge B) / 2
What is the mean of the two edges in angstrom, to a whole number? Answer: 5811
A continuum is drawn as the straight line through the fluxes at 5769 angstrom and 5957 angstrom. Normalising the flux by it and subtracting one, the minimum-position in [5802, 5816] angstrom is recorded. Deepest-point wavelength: 5813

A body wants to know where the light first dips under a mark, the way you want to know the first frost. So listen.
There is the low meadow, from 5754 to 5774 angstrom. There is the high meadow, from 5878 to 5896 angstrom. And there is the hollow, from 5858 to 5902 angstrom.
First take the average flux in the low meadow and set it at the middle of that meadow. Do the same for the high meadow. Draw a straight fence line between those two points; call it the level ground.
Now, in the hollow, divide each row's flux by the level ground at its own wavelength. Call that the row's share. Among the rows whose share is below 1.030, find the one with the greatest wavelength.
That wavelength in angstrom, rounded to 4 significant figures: 5897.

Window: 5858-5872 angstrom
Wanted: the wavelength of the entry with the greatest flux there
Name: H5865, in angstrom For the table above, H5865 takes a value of 5871 angstrom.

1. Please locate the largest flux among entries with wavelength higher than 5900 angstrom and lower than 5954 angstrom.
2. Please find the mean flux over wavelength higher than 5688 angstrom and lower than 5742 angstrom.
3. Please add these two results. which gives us 30.8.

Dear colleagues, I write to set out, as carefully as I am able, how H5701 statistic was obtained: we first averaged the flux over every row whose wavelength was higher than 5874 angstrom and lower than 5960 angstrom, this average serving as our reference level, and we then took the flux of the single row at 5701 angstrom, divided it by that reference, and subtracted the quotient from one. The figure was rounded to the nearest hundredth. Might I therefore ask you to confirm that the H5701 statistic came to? 0.10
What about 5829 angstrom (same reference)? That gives -0.06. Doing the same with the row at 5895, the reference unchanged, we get 0.07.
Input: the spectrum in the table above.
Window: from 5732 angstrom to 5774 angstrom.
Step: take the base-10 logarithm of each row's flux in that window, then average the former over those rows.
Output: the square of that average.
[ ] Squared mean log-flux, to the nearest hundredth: 1.39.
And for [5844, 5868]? 1.36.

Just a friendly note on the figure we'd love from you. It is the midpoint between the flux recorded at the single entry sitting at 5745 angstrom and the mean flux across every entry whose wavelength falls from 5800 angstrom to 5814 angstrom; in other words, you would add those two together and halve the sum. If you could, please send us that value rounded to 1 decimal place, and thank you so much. 14.9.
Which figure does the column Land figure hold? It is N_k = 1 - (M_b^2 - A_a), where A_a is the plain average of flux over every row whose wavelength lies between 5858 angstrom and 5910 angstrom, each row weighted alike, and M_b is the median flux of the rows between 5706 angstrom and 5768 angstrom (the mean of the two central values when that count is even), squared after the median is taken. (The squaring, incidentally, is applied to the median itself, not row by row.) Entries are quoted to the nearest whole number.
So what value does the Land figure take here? -216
